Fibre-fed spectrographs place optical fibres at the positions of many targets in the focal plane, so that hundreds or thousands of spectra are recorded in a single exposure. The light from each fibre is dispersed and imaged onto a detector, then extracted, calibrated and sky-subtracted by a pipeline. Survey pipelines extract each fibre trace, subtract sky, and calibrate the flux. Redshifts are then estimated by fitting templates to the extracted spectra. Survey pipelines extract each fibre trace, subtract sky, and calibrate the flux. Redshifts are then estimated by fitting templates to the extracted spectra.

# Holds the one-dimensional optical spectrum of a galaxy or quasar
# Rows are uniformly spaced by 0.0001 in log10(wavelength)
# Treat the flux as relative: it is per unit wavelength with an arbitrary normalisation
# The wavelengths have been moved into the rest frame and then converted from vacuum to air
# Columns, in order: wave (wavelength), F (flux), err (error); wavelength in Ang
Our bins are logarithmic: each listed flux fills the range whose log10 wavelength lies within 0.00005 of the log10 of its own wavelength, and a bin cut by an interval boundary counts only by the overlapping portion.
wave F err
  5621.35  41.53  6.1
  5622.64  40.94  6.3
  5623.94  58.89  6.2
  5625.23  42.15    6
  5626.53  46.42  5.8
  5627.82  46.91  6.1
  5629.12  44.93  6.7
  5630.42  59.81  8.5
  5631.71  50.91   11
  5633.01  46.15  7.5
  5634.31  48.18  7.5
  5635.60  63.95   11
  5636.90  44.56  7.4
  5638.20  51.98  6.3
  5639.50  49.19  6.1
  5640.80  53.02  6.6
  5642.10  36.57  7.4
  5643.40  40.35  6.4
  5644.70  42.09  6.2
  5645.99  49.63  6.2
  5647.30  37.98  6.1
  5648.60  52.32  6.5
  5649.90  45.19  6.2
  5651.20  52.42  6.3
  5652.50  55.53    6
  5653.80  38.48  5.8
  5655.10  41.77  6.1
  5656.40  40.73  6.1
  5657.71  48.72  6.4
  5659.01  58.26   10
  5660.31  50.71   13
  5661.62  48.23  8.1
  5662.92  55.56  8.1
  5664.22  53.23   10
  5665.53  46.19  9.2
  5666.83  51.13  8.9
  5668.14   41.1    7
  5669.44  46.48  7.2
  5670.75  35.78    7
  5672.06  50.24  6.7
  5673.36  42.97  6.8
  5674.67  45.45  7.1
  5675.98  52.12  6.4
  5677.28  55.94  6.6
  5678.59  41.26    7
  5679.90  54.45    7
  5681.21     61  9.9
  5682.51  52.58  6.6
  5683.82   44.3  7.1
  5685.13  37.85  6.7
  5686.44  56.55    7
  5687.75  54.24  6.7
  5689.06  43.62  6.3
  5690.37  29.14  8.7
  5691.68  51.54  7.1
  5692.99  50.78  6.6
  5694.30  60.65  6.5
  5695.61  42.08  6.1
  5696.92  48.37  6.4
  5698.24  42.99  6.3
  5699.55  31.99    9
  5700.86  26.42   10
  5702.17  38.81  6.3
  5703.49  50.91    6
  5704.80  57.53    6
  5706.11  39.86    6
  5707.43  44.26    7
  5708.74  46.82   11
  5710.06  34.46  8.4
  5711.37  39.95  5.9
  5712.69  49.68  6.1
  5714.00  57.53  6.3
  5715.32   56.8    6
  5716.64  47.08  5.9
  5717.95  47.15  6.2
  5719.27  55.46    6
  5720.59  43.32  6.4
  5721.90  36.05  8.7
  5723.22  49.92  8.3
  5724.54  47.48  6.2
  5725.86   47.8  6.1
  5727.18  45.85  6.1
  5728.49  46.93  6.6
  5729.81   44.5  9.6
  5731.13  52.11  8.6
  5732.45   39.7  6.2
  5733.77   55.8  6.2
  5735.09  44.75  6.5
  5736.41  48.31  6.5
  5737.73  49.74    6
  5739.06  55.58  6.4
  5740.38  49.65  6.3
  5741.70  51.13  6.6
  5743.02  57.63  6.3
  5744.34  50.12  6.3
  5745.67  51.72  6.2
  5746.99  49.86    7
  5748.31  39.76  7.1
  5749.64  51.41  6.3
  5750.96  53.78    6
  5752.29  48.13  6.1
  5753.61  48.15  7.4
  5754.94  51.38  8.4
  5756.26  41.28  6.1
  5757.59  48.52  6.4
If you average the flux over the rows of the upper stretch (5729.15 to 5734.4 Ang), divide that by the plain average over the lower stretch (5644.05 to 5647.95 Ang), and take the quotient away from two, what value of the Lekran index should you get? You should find 0.89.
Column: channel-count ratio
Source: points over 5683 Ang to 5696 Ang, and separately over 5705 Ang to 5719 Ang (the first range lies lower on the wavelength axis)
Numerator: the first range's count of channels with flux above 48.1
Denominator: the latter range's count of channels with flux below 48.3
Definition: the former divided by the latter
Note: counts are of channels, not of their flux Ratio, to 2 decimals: 0.71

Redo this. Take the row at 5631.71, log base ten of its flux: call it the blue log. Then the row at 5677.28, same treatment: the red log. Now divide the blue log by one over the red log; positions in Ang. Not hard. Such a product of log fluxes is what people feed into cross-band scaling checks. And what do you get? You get 2.98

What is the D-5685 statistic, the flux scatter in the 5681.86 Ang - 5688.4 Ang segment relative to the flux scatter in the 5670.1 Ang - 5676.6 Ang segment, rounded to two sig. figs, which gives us 1.2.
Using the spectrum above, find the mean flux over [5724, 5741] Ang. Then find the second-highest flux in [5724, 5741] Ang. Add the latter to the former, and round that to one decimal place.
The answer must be 103.9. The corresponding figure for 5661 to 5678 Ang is 103.6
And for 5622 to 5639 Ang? 109.5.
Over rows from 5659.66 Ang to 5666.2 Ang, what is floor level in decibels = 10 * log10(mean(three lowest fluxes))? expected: 16.8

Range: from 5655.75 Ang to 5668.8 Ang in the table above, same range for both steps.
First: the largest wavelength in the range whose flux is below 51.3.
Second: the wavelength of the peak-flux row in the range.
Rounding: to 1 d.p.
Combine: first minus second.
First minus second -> 9.1 Ang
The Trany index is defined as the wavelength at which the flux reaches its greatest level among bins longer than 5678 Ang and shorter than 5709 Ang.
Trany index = 5681.21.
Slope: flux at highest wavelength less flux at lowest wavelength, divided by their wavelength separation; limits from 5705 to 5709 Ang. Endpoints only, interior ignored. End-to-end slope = 3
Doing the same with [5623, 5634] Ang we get -1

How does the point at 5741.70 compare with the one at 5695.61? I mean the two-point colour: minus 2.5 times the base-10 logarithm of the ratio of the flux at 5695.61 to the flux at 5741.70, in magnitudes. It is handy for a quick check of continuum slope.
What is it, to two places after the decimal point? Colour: 0.21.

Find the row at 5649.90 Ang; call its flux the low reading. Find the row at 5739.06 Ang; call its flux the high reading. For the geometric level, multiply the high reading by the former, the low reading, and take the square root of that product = 50.1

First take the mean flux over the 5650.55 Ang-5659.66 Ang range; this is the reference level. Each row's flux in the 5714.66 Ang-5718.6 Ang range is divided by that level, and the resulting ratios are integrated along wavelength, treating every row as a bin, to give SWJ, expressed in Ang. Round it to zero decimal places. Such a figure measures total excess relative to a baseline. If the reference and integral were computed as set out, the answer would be 4 Ang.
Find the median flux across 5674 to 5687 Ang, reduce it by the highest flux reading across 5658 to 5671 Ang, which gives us -6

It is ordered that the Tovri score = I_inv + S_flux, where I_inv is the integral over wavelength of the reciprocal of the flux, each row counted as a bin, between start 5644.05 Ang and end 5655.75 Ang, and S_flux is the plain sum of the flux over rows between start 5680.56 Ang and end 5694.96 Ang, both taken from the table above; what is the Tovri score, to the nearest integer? 543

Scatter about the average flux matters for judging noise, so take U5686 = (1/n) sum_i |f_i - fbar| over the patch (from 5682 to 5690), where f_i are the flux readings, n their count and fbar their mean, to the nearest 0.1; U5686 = 6.3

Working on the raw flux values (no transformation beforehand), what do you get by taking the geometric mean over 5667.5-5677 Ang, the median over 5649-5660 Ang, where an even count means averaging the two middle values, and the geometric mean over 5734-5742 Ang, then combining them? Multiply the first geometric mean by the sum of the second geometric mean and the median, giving 4311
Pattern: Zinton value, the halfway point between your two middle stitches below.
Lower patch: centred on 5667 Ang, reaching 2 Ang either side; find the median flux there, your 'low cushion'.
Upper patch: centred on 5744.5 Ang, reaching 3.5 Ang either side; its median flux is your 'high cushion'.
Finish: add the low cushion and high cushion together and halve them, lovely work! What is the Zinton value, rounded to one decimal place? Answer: 48.7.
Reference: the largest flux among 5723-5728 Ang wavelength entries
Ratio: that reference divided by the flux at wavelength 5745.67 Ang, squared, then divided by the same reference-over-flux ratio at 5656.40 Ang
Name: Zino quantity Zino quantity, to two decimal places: 0.76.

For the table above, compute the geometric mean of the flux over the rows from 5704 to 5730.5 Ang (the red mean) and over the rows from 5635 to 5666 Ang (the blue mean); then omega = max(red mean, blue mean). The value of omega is 47.7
